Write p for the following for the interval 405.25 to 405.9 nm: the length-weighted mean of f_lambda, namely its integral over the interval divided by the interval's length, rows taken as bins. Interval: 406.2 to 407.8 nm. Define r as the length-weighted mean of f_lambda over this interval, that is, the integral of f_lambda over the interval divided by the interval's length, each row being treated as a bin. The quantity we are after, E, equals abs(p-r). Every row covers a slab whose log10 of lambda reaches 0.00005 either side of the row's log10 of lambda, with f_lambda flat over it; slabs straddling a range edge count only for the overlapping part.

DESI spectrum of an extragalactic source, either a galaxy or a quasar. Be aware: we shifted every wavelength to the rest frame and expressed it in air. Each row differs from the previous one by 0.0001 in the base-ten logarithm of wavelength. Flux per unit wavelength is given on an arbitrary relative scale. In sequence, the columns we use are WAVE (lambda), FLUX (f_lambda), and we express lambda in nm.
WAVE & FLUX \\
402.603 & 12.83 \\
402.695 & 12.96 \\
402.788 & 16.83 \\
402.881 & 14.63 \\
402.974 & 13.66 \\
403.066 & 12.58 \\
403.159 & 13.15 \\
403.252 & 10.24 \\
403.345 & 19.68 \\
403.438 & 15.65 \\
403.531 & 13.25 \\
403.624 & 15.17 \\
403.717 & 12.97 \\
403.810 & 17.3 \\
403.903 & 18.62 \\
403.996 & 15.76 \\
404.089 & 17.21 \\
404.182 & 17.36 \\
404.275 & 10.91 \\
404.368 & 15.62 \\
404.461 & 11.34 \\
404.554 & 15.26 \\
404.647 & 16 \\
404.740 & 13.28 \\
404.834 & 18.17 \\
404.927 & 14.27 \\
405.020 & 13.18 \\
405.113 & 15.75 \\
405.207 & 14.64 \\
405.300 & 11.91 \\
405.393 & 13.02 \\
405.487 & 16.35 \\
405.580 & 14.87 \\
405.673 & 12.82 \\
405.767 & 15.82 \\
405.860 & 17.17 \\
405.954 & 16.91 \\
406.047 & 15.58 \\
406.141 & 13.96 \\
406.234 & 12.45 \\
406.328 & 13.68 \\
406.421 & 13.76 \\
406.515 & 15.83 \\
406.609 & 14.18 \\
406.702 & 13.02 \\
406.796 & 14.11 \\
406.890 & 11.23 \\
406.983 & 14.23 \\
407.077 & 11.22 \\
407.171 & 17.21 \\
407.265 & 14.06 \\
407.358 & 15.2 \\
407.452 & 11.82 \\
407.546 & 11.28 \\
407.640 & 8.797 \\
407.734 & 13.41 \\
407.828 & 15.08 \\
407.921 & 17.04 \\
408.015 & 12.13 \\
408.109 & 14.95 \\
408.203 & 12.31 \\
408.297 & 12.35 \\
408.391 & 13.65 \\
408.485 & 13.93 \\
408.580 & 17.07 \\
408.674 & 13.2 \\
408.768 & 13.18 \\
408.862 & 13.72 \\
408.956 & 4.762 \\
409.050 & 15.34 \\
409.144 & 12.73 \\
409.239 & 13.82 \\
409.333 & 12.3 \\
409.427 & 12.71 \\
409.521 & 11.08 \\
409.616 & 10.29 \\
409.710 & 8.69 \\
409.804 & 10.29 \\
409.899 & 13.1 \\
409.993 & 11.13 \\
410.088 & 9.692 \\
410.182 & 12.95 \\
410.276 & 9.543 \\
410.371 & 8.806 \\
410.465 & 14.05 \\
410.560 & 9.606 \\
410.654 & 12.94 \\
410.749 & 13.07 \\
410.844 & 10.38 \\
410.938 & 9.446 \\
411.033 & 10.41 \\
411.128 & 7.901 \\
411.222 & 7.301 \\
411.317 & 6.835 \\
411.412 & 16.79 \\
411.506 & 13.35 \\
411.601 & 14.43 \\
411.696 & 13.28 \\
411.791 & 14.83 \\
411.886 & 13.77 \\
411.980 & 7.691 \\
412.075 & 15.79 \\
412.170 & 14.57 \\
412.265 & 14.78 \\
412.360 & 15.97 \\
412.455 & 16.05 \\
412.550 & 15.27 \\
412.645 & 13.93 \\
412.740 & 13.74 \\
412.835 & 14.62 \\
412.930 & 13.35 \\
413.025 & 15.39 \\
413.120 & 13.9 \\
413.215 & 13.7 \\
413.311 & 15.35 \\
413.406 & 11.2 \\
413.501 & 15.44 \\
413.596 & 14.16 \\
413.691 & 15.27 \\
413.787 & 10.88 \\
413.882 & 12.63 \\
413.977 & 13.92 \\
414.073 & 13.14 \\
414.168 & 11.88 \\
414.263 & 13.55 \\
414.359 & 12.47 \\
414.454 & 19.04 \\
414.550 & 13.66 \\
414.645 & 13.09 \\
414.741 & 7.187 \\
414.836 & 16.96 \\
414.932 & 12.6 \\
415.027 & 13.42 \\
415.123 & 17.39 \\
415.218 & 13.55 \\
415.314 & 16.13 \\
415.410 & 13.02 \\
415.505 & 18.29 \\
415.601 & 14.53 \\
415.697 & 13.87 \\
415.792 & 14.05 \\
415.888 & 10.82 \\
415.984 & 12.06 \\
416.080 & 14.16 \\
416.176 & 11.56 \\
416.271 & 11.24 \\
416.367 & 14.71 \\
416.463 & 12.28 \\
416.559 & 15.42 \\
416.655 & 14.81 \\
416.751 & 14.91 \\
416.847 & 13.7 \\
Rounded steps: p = 14.6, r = 13.3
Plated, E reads 1.3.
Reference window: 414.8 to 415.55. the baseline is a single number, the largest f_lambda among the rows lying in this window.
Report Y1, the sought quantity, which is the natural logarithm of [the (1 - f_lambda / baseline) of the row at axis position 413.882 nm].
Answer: -1.17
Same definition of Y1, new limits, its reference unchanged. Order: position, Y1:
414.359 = -1.15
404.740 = -1.29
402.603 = -1.21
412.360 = -2.06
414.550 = -1.37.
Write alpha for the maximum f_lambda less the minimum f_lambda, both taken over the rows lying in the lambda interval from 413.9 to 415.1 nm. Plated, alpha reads 12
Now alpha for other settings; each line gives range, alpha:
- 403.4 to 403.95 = 6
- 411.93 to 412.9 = 8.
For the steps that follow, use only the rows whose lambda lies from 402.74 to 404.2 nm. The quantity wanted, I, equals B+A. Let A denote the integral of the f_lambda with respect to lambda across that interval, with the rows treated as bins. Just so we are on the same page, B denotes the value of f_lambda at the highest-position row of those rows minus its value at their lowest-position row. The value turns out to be 23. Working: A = 22.2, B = 0.5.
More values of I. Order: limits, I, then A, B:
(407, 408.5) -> 23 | 20.1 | 2.7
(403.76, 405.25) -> 20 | 22.8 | -2.7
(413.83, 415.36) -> 25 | 21.1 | 3.5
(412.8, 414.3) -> 19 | 20.5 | -1.1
